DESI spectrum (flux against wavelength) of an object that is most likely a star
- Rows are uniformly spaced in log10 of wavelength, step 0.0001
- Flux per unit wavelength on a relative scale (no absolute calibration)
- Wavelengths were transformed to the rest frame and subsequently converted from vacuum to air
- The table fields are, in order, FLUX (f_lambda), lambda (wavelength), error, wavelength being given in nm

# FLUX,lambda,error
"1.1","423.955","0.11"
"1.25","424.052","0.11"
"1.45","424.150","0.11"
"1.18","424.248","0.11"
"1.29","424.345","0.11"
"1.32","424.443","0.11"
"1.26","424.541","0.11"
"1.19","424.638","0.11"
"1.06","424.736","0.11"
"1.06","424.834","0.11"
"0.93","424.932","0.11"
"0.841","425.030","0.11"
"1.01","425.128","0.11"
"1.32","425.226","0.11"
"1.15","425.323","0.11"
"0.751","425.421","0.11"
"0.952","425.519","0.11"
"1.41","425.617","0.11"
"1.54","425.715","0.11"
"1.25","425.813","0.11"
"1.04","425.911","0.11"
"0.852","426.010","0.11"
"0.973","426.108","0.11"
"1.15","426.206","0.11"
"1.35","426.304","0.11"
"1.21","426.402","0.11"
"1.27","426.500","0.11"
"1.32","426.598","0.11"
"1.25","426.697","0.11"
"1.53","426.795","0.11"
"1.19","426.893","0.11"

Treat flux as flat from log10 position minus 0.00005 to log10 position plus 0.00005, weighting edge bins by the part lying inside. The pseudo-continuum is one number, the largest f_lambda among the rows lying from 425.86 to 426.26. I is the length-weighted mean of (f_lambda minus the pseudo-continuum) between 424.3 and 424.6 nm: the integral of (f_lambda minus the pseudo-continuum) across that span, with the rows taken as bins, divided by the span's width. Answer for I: 0.14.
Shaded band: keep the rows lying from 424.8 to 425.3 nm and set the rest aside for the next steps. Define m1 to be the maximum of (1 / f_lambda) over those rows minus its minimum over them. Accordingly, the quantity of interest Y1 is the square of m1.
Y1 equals 0.19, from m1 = 0.43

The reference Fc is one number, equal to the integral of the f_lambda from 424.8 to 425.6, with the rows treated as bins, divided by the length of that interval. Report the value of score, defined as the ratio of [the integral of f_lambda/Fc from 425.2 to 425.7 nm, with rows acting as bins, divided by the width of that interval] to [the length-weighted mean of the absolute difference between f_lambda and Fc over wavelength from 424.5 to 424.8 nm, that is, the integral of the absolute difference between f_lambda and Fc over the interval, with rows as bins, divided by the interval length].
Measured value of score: 8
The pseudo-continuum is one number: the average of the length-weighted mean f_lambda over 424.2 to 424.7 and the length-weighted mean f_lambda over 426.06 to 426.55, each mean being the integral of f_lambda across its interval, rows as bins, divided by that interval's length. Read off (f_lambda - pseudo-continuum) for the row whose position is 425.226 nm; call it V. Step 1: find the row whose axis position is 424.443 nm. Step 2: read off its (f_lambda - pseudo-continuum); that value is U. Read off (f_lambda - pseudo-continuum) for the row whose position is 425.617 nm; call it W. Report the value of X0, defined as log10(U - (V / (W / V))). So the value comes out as -1.3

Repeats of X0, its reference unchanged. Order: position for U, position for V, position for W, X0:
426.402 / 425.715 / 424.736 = -0.2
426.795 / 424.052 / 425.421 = -0.5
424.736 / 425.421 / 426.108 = -0.1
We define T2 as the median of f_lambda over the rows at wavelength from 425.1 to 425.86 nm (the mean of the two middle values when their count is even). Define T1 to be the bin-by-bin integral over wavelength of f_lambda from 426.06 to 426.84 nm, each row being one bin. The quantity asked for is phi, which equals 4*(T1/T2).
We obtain 3.27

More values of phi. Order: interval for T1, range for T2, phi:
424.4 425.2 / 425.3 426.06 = 3.18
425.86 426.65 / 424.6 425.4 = 3.41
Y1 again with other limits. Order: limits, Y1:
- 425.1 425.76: 0.47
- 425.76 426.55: 0.19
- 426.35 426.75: 0.00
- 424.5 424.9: 0.02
